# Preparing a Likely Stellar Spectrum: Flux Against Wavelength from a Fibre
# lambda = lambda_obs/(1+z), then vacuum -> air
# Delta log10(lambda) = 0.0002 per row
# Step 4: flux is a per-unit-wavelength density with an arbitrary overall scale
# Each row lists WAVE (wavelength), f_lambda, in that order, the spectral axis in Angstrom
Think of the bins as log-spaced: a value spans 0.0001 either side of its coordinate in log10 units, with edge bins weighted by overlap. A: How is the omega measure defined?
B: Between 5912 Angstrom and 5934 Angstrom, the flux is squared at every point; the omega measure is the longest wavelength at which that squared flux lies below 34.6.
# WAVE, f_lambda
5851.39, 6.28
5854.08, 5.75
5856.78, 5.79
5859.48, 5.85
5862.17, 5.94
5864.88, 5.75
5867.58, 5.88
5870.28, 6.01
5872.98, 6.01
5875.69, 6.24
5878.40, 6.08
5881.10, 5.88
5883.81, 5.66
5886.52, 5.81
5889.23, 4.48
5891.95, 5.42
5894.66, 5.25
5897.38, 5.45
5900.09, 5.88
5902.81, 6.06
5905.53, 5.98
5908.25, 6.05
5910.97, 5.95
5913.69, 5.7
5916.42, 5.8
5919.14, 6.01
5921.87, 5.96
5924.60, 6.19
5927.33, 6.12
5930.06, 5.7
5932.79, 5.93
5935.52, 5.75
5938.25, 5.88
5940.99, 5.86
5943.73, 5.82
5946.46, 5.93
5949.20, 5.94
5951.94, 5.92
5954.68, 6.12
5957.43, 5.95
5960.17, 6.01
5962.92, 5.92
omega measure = 5930.06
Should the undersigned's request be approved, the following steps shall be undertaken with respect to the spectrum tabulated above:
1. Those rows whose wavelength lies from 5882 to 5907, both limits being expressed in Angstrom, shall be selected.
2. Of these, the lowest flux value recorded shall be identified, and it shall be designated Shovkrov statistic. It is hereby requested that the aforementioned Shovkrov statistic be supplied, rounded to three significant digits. 4.48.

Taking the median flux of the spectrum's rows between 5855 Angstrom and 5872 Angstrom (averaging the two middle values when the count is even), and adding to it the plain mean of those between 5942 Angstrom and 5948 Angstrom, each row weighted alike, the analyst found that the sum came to 11.7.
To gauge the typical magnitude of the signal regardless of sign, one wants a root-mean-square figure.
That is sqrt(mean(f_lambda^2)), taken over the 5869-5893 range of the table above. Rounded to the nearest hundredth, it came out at 5.75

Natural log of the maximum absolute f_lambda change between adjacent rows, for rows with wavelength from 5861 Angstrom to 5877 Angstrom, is -1.5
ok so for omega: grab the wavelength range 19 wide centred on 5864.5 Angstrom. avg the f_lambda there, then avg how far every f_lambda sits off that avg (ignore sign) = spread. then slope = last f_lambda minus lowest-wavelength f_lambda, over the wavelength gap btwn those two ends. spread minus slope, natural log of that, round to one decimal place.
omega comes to -2.7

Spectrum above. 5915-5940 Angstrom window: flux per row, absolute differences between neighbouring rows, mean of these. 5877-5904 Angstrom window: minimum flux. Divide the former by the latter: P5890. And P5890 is 0.042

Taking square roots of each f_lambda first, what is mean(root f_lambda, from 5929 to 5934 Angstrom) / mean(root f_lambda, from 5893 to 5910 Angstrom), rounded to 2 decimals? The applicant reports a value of 1.00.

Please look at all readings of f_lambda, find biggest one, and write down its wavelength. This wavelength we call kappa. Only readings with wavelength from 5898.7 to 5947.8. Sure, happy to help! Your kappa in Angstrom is 5924.60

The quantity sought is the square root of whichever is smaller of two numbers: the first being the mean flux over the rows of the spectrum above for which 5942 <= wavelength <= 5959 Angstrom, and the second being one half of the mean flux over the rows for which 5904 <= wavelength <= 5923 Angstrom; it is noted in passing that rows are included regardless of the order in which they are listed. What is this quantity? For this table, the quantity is 1.72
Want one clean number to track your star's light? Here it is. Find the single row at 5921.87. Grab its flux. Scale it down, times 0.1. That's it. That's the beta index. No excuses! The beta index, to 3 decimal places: 0.596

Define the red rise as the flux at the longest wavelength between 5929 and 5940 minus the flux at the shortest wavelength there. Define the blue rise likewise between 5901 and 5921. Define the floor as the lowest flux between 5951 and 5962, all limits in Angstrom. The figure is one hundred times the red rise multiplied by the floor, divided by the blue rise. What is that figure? -2131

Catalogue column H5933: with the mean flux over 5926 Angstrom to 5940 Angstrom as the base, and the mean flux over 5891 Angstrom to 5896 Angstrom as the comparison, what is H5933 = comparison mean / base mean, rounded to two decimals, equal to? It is 0.91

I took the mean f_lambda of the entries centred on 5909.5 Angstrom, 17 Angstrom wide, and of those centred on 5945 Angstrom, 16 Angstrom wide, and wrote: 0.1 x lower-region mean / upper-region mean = 0.101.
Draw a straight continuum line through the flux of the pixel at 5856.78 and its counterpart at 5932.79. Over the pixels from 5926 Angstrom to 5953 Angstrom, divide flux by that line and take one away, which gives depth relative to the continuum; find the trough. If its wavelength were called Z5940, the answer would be 5930.06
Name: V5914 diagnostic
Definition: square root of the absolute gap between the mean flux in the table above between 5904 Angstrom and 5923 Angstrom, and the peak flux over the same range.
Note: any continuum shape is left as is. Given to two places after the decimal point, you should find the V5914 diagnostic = 0.36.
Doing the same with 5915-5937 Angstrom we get 0.51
